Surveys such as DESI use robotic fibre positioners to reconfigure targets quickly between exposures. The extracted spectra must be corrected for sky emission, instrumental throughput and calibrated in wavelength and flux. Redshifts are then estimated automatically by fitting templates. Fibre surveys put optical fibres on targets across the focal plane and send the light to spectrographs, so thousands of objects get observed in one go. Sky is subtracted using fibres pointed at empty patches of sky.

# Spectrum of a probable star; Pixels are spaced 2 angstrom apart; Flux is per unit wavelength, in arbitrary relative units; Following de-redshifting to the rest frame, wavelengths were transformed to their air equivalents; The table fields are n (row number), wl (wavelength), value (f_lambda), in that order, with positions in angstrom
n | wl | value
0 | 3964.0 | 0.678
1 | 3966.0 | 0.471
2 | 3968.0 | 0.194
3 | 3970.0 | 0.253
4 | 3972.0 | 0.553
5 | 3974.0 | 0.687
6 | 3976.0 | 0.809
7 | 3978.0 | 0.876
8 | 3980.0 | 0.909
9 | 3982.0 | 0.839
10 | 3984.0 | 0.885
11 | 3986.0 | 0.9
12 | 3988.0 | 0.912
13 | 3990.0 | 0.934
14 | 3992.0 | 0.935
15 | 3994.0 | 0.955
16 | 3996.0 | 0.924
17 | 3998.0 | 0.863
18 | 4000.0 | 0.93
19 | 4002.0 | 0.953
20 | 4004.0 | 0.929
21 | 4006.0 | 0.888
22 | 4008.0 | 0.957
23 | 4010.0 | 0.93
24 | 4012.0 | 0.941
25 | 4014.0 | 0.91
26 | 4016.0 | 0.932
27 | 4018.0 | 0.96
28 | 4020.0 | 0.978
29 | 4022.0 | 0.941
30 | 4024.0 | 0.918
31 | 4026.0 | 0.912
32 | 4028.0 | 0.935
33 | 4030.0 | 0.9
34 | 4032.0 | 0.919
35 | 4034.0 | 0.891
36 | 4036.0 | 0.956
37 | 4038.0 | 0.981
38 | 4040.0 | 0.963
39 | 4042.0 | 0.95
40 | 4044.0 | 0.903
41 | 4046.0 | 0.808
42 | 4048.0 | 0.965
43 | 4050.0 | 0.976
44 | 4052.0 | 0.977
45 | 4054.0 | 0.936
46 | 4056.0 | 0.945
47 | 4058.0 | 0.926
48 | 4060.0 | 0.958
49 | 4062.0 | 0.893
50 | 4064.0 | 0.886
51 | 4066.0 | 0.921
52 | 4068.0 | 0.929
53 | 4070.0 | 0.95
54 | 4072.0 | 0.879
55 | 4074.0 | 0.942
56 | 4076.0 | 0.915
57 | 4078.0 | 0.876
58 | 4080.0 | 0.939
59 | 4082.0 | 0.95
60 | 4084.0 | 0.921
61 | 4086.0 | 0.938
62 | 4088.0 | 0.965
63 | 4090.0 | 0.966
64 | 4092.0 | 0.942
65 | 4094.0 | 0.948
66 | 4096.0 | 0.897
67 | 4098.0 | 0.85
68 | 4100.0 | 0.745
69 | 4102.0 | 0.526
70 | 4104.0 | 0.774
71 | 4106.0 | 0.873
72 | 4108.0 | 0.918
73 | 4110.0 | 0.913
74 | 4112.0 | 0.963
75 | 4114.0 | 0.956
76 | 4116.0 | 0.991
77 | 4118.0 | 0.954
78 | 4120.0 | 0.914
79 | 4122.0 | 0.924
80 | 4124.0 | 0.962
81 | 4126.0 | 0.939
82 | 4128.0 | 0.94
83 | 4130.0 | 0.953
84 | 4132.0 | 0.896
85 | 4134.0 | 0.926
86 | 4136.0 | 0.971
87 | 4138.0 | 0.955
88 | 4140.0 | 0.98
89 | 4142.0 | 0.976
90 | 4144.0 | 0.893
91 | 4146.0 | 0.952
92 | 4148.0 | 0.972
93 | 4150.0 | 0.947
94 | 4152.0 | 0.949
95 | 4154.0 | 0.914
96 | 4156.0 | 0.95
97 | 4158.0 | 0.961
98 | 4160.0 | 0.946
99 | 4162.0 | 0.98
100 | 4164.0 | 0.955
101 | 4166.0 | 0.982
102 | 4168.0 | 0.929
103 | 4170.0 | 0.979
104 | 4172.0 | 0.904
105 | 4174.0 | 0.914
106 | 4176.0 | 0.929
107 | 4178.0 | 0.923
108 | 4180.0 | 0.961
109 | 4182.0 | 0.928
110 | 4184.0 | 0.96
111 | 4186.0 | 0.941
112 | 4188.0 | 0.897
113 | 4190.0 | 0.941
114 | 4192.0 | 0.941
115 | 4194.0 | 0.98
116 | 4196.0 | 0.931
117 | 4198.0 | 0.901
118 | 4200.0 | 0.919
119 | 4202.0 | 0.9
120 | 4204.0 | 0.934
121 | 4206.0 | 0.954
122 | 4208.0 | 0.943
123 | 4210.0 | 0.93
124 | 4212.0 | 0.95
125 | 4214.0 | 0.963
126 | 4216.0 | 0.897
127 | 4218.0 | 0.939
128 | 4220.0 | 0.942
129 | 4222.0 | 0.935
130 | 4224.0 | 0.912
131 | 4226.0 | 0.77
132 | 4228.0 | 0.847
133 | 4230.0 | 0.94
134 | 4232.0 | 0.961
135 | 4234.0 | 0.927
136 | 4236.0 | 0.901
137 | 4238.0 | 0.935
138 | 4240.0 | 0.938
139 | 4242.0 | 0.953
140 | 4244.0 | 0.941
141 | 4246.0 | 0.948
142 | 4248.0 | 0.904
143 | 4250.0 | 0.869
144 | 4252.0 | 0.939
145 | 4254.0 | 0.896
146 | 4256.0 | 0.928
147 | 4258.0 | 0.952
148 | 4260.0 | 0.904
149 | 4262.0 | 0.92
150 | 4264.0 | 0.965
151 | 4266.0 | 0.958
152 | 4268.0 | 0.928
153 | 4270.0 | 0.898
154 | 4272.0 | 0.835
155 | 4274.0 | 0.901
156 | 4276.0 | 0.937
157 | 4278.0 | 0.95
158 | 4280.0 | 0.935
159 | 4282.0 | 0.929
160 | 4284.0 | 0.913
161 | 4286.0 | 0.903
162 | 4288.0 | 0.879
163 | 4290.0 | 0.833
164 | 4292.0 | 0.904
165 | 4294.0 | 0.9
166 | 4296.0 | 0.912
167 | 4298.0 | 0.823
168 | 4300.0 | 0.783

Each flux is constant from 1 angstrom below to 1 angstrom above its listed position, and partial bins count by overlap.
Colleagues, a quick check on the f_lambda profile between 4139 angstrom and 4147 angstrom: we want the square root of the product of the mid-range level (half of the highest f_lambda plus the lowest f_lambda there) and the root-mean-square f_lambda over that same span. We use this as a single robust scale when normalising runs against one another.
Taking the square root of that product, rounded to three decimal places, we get 0.944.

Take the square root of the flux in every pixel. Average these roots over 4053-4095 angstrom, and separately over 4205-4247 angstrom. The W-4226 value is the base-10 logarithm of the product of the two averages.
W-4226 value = -0.033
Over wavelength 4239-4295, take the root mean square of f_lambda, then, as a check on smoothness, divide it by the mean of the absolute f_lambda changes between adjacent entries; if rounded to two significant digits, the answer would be 30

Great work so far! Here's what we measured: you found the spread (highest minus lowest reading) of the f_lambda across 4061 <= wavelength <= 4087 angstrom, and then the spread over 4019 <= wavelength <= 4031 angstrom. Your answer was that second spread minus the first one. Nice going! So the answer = 0.00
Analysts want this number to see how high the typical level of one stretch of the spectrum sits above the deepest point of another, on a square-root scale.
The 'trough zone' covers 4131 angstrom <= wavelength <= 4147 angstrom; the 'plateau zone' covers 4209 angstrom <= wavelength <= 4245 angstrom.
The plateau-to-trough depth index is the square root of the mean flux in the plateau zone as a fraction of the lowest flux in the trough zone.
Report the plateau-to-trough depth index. 1.02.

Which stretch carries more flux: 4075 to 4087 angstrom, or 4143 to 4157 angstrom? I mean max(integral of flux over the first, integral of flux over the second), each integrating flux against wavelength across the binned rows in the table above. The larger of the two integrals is 13.15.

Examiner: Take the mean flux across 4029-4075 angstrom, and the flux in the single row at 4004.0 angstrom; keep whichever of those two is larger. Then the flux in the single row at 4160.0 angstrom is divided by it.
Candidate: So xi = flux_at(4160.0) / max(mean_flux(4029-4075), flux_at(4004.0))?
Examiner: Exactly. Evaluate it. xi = 1.018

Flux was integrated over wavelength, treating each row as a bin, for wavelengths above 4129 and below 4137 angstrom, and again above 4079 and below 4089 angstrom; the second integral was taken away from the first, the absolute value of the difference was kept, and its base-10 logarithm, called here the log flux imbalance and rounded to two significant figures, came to 0.29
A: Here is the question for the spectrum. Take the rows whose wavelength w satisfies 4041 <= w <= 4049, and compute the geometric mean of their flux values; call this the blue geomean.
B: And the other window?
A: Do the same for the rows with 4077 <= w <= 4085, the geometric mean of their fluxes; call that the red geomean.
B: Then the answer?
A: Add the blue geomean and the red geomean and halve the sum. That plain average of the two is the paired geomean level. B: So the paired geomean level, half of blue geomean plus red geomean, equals 0.913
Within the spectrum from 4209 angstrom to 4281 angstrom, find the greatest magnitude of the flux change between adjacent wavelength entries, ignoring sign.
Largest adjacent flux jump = 0.14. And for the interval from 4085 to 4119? 0.25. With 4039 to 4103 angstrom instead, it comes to 0.22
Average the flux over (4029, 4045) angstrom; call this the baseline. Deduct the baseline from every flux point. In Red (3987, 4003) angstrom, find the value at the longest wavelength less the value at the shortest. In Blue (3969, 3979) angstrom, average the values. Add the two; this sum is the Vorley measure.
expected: -0.26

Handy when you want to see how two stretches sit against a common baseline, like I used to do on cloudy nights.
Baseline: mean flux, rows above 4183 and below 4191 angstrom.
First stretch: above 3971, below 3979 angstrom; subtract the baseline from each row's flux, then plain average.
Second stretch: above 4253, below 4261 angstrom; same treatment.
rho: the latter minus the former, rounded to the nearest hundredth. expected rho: 0.19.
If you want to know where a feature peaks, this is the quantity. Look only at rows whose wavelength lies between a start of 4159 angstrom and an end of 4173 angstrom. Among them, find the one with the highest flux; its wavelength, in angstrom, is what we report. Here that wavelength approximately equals 4166.0 angstrom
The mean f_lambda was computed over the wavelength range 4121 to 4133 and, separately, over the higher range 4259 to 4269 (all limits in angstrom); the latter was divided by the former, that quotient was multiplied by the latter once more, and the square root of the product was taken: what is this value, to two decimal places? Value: 0.97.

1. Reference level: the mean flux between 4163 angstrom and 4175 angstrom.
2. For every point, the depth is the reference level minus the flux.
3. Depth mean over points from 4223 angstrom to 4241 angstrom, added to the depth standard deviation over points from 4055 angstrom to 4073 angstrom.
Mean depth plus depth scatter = 0.07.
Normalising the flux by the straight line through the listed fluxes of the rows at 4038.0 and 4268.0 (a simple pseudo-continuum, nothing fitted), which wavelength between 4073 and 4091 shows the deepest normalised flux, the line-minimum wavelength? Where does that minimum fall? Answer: 4078.0 angstrom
